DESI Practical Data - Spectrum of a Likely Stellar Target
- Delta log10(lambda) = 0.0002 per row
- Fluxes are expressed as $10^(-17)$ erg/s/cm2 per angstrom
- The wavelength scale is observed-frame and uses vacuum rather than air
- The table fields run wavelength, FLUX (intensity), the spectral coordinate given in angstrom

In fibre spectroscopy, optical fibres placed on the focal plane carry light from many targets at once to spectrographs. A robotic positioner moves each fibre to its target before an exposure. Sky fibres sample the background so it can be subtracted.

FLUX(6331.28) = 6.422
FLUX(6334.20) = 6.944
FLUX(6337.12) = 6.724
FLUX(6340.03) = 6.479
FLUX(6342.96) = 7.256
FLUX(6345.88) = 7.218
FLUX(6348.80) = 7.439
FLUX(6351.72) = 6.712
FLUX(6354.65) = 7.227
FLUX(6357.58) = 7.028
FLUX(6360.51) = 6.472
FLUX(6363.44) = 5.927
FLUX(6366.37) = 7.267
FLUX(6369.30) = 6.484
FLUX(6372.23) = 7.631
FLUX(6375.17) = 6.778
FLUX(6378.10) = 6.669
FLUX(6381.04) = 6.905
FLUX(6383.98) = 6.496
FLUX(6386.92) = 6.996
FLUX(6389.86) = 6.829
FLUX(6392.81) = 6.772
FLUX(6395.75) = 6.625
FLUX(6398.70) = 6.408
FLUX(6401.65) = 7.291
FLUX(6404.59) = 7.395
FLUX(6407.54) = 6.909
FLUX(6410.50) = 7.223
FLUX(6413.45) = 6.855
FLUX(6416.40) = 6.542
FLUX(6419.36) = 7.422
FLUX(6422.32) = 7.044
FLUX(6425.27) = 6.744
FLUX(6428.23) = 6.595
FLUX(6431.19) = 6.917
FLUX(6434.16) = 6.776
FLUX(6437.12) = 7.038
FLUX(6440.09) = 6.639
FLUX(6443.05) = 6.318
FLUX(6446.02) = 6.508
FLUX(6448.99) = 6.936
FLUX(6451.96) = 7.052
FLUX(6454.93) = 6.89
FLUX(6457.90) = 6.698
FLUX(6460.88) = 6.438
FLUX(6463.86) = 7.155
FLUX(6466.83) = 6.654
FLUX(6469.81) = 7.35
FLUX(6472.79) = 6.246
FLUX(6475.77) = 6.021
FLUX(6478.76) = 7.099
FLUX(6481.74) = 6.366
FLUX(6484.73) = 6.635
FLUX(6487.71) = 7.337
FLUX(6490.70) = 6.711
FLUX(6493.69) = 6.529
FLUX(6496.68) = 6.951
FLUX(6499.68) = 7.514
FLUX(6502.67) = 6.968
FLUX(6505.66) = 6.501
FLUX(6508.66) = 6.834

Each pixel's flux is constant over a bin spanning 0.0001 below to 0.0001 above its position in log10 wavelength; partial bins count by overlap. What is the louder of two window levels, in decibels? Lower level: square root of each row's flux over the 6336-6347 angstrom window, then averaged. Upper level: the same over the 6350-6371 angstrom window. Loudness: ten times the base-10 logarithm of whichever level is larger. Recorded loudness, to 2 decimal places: 4.20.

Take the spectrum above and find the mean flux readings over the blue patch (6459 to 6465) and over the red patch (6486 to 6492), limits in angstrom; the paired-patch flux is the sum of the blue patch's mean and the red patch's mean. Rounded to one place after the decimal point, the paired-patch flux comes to 13.8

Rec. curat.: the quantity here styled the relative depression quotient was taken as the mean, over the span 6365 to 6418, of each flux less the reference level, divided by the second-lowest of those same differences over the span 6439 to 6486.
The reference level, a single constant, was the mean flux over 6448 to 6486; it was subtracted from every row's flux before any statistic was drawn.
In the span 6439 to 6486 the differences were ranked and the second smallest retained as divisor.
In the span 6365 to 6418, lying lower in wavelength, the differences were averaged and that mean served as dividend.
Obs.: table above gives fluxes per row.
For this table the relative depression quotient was -0.33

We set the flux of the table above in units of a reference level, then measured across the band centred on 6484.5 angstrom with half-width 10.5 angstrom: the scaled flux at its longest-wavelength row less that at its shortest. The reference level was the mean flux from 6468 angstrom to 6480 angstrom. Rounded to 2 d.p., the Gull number 0.08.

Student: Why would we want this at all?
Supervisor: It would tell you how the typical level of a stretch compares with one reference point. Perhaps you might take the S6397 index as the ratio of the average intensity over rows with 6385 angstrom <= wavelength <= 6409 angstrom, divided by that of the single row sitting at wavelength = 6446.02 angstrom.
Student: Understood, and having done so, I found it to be 1.06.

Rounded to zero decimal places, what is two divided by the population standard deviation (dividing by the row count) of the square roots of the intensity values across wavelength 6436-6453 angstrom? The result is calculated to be 37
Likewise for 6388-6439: 37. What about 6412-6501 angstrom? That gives 29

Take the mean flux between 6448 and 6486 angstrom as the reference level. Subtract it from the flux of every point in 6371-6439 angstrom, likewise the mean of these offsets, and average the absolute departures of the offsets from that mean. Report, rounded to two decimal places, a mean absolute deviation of 0.24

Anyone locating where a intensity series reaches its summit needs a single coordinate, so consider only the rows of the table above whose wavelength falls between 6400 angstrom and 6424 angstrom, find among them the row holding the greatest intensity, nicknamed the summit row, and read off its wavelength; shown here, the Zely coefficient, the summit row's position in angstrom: 6419.36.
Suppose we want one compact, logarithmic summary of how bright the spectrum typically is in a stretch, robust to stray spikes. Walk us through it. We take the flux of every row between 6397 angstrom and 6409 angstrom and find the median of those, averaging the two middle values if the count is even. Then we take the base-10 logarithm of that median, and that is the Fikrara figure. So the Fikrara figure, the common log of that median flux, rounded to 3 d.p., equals 0.851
